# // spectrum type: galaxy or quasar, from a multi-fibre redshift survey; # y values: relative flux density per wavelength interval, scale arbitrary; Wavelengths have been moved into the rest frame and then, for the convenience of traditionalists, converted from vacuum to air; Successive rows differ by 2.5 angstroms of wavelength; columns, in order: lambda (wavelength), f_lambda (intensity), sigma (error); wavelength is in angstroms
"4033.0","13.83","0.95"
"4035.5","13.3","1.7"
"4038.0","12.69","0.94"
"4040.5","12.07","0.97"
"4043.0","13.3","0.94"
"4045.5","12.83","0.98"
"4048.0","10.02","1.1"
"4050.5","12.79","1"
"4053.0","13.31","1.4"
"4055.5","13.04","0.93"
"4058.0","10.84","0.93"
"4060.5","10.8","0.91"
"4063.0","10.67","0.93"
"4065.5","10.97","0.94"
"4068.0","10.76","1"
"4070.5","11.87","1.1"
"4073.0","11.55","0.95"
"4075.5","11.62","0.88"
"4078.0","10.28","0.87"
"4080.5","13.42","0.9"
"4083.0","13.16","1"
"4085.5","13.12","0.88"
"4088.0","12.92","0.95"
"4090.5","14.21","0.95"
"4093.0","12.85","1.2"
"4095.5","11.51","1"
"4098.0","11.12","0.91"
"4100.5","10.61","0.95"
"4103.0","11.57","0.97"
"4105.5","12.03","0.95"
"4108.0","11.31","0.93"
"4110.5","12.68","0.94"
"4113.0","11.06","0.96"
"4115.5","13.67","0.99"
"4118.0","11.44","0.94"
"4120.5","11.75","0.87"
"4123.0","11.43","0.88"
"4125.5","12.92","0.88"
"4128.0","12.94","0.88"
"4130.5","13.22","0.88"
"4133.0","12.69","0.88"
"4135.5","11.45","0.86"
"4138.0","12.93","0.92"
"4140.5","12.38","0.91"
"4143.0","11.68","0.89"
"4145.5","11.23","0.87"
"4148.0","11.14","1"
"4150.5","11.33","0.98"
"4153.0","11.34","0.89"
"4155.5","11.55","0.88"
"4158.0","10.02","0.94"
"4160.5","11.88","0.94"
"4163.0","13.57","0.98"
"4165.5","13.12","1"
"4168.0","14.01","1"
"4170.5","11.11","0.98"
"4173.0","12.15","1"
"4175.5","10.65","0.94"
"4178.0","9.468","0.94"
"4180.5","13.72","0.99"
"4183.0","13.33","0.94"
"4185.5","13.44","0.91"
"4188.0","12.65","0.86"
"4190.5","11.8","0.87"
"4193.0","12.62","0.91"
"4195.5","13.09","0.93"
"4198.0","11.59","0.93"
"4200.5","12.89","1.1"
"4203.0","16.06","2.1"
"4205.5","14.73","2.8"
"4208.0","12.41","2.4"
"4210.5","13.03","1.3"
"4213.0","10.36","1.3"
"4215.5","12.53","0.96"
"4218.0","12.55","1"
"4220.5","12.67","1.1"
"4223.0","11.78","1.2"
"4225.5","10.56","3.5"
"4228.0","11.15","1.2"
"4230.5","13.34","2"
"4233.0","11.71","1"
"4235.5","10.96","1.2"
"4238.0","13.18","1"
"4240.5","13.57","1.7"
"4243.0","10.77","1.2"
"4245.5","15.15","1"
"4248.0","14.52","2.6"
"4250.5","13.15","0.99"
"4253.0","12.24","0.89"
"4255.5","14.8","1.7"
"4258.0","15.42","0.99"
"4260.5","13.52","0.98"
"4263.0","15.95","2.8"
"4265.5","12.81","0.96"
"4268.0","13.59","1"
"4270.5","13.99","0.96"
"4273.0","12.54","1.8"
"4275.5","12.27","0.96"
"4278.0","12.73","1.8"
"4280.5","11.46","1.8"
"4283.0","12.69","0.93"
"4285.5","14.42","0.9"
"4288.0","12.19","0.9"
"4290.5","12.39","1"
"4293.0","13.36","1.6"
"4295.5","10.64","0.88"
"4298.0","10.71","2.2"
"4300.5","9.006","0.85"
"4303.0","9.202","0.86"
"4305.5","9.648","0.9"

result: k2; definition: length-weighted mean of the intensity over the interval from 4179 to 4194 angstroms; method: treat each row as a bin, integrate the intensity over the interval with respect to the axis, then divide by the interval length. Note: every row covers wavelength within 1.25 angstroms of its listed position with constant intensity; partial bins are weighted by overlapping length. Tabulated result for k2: 12.9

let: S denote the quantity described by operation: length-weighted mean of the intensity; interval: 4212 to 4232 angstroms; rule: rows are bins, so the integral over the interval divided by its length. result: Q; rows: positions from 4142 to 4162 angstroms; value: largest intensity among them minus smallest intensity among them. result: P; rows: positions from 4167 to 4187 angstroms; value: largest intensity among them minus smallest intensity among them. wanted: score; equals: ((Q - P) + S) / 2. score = 4.6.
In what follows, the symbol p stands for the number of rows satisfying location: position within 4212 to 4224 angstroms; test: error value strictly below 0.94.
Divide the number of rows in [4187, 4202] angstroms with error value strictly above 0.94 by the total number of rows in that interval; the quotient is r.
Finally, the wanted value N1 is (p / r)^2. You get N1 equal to 0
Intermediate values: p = 0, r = 0.17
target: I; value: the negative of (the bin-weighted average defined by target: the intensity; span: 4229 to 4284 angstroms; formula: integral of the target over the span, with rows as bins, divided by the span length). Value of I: -13.2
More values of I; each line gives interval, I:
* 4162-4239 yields -12.5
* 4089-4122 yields -12.0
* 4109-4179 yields -12.0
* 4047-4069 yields -11.5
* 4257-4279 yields -13.6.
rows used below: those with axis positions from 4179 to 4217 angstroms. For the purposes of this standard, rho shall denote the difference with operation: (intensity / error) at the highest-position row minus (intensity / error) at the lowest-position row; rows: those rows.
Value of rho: -0.81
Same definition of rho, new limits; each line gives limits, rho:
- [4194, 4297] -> -1.98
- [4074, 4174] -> -1.05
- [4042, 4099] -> -1.93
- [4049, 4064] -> -1.32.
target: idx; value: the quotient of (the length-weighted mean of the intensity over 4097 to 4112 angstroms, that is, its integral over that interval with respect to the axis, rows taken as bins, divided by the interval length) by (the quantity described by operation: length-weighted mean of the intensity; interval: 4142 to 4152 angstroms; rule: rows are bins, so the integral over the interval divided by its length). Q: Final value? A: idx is 1.02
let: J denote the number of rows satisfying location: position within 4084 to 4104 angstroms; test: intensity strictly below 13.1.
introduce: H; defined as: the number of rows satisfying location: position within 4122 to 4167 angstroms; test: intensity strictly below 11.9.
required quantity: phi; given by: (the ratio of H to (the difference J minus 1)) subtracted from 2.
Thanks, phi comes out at 0.0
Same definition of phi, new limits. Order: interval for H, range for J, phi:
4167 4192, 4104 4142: 1.7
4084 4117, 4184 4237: 1.6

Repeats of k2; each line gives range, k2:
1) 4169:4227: 12.4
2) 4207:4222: 12.2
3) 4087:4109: 12.0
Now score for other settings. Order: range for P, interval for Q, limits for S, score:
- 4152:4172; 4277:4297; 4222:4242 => 5.9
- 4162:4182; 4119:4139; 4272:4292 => 4.9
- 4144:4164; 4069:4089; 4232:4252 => 6.2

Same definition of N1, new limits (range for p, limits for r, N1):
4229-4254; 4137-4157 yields 16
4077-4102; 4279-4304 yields 100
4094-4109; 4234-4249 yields 4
